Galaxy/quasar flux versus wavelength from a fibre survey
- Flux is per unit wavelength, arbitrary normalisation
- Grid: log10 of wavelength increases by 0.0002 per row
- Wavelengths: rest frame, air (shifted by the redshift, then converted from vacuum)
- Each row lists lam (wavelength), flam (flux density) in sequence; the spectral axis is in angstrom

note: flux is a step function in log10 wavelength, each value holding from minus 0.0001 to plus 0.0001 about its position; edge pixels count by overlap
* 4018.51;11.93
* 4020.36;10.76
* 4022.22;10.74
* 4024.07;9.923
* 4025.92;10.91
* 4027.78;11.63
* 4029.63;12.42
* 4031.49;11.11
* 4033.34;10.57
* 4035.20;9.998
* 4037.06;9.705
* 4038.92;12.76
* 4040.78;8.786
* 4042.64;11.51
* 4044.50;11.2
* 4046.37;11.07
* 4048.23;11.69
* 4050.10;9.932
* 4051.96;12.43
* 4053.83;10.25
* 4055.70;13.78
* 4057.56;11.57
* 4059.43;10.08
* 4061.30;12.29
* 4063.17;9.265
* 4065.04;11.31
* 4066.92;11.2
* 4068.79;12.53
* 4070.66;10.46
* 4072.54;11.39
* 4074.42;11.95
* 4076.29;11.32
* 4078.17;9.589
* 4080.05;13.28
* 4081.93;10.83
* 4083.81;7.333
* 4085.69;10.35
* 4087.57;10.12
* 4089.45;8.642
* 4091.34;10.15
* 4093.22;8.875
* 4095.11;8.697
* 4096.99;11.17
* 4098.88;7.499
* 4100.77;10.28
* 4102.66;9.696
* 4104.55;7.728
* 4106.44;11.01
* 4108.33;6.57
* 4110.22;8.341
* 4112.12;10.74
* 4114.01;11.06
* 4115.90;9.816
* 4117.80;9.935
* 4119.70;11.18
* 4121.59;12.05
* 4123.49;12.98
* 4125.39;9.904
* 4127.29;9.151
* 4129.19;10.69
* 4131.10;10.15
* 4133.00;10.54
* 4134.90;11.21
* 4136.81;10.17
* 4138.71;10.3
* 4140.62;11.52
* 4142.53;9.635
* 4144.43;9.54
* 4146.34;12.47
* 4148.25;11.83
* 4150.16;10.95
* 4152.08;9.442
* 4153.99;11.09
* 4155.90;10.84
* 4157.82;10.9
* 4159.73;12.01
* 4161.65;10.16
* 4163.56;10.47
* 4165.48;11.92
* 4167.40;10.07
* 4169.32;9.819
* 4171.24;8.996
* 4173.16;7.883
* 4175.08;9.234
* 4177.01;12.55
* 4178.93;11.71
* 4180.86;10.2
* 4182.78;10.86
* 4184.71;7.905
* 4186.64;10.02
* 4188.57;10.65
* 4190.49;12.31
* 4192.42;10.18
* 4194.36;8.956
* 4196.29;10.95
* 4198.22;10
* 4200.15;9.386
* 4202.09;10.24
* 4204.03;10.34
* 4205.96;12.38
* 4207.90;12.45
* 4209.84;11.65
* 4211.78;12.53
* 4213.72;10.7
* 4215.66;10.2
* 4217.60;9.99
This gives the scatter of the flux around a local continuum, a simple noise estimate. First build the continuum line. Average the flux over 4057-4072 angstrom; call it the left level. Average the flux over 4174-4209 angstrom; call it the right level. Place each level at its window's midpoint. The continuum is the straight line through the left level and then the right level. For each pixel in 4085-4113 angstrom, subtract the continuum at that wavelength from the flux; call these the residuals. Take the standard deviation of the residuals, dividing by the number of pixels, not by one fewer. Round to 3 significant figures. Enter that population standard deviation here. 1.34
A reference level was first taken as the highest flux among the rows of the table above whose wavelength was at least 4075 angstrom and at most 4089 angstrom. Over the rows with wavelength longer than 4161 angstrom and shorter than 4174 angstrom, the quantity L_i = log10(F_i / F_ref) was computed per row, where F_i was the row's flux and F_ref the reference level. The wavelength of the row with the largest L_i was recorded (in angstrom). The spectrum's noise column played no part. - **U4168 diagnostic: 4165.48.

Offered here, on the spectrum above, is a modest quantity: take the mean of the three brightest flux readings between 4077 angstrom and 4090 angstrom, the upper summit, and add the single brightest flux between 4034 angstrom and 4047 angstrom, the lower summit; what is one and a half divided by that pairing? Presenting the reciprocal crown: 0.0619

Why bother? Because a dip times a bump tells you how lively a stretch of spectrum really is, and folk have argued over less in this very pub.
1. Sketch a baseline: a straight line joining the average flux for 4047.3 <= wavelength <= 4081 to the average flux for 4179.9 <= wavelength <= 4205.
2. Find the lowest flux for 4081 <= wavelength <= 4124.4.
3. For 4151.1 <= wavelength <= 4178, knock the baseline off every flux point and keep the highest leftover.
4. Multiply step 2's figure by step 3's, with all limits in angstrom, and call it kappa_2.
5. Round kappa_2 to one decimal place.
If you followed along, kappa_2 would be 14.8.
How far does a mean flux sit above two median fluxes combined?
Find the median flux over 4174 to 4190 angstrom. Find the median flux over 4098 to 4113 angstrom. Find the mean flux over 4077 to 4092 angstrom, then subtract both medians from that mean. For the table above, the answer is -9.4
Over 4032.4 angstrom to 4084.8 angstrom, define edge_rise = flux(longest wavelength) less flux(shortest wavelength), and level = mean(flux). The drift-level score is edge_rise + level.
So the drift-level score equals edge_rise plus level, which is 7.8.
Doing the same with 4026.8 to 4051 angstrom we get 9.3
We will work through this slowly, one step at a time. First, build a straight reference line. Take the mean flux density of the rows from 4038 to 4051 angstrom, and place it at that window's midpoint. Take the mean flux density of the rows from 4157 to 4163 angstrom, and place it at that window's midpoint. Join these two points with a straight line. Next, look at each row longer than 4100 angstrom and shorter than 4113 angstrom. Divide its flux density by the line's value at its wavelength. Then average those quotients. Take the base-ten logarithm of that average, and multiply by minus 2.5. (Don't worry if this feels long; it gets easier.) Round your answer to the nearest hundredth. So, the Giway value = 0.20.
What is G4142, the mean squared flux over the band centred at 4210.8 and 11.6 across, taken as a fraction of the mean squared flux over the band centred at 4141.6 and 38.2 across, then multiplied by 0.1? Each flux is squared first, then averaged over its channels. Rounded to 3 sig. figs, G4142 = 0.117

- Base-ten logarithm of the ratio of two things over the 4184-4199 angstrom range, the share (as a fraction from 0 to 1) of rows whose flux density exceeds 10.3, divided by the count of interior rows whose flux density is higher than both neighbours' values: -0.73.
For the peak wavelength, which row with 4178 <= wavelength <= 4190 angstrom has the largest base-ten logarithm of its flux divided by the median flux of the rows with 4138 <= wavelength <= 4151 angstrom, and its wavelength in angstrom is 4178.93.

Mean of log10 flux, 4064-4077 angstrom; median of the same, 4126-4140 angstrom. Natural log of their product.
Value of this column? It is 0.07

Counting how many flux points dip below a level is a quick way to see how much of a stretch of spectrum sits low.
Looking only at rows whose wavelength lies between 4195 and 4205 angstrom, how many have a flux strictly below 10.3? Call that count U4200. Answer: 3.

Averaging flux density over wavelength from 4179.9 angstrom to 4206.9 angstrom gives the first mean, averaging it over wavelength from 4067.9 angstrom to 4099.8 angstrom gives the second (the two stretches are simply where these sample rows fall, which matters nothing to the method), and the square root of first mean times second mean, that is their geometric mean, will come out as 10.3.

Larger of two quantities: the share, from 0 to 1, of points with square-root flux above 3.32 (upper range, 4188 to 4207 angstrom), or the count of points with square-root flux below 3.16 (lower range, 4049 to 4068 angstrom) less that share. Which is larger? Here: 1.8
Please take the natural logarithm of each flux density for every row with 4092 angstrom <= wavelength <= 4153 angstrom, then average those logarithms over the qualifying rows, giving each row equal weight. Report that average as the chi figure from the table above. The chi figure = 2.31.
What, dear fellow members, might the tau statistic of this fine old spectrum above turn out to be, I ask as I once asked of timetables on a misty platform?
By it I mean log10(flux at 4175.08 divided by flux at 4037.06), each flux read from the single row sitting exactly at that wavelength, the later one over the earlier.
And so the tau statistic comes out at -0.022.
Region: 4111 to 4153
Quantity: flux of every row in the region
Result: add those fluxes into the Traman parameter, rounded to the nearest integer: 235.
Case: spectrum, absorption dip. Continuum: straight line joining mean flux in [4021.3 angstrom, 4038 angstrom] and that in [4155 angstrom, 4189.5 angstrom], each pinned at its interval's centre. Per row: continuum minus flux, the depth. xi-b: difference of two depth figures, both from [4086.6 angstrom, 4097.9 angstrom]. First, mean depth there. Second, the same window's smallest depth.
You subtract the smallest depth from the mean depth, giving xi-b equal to 1.6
